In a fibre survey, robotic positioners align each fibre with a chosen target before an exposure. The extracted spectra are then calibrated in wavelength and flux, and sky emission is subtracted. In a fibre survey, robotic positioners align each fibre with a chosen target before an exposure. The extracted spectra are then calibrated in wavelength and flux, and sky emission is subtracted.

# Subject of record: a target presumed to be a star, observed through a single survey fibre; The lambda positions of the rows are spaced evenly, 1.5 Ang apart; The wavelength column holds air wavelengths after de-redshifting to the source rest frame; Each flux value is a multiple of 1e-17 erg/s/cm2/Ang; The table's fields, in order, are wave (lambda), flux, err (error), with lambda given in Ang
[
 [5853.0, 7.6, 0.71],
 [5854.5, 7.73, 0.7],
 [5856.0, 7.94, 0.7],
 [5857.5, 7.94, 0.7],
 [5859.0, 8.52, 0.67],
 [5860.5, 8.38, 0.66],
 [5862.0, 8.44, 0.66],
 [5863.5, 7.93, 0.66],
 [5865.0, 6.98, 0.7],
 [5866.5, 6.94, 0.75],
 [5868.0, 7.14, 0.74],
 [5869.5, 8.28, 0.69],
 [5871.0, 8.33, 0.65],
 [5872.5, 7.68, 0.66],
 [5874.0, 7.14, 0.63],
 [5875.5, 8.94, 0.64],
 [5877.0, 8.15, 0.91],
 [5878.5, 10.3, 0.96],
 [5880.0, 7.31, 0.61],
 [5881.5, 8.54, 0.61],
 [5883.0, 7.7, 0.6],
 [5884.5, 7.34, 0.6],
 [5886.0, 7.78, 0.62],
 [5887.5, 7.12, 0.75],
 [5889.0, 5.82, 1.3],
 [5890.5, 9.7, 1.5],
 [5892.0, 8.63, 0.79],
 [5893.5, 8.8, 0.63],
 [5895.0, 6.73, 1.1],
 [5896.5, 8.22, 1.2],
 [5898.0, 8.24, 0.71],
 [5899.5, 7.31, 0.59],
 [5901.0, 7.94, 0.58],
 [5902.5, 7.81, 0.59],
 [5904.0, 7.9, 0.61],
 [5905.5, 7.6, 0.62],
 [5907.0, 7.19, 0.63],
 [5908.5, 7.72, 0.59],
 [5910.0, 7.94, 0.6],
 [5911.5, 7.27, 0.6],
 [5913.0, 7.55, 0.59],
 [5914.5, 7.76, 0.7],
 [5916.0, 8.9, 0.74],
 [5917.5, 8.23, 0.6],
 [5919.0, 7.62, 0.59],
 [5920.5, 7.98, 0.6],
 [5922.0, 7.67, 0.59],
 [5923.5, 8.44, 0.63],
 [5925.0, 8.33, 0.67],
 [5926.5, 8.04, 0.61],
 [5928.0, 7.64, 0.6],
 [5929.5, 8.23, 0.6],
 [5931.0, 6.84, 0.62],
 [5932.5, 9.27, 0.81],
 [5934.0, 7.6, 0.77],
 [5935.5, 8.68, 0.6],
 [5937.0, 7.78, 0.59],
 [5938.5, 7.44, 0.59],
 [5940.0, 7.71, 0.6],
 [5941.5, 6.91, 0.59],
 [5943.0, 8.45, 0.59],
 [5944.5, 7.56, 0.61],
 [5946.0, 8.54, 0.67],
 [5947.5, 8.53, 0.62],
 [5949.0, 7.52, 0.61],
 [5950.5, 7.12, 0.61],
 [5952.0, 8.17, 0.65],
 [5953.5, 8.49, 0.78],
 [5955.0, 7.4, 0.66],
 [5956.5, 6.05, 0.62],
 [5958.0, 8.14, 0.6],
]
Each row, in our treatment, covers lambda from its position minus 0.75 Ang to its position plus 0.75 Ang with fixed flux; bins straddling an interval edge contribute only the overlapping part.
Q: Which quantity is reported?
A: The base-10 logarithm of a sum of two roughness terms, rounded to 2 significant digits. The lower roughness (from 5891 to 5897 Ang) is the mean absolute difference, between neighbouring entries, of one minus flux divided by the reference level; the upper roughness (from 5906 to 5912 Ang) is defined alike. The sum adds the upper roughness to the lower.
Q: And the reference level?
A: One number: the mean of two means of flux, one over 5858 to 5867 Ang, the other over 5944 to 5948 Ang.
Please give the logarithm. -0.67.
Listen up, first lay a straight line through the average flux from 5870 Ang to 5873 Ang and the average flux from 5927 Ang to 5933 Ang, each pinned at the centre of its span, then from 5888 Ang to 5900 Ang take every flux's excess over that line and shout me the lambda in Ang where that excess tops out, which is 5890.5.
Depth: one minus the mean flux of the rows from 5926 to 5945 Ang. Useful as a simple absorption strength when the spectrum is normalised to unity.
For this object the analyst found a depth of -6.86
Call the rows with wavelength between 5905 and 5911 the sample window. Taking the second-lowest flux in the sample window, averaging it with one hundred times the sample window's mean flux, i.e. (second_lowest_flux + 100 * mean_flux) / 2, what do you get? 384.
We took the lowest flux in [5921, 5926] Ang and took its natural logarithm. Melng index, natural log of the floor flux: 2.04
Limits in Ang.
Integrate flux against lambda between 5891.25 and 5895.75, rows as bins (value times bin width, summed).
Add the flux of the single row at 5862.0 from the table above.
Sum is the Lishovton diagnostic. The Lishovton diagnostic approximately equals 44.7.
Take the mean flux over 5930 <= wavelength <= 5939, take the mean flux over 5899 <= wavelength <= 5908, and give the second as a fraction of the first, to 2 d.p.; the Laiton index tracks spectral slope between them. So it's 0.96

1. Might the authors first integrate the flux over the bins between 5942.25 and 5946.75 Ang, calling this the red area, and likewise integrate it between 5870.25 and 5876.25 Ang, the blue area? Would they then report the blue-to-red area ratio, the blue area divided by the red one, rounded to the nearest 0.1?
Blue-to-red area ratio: 1.3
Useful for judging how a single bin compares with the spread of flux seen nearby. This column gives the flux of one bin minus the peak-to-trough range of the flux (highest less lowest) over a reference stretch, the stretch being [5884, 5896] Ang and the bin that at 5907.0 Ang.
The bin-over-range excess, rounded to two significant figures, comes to 3.3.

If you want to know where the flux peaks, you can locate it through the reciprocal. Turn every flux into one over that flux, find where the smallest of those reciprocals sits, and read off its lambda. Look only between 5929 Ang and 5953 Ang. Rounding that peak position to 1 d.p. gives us 5932.5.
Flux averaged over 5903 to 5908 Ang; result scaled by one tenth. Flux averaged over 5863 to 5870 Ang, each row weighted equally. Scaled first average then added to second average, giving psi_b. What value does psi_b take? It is 8.2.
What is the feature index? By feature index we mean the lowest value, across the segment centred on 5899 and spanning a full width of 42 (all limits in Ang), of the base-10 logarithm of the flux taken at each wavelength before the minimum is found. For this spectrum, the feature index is 0.765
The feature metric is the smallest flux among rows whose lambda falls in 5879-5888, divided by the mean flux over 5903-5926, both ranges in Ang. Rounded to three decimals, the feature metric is 0.904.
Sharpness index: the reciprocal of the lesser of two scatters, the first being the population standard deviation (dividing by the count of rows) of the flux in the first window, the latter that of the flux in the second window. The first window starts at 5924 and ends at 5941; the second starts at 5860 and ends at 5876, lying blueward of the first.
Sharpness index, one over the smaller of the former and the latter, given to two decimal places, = 1.60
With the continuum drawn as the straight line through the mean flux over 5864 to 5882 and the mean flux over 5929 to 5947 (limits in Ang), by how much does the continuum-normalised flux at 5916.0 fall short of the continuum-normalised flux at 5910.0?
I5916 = -0.12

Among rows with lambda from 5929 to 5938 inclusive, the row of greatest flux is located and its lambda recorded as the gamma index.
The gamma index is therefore 5932.5 Ang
